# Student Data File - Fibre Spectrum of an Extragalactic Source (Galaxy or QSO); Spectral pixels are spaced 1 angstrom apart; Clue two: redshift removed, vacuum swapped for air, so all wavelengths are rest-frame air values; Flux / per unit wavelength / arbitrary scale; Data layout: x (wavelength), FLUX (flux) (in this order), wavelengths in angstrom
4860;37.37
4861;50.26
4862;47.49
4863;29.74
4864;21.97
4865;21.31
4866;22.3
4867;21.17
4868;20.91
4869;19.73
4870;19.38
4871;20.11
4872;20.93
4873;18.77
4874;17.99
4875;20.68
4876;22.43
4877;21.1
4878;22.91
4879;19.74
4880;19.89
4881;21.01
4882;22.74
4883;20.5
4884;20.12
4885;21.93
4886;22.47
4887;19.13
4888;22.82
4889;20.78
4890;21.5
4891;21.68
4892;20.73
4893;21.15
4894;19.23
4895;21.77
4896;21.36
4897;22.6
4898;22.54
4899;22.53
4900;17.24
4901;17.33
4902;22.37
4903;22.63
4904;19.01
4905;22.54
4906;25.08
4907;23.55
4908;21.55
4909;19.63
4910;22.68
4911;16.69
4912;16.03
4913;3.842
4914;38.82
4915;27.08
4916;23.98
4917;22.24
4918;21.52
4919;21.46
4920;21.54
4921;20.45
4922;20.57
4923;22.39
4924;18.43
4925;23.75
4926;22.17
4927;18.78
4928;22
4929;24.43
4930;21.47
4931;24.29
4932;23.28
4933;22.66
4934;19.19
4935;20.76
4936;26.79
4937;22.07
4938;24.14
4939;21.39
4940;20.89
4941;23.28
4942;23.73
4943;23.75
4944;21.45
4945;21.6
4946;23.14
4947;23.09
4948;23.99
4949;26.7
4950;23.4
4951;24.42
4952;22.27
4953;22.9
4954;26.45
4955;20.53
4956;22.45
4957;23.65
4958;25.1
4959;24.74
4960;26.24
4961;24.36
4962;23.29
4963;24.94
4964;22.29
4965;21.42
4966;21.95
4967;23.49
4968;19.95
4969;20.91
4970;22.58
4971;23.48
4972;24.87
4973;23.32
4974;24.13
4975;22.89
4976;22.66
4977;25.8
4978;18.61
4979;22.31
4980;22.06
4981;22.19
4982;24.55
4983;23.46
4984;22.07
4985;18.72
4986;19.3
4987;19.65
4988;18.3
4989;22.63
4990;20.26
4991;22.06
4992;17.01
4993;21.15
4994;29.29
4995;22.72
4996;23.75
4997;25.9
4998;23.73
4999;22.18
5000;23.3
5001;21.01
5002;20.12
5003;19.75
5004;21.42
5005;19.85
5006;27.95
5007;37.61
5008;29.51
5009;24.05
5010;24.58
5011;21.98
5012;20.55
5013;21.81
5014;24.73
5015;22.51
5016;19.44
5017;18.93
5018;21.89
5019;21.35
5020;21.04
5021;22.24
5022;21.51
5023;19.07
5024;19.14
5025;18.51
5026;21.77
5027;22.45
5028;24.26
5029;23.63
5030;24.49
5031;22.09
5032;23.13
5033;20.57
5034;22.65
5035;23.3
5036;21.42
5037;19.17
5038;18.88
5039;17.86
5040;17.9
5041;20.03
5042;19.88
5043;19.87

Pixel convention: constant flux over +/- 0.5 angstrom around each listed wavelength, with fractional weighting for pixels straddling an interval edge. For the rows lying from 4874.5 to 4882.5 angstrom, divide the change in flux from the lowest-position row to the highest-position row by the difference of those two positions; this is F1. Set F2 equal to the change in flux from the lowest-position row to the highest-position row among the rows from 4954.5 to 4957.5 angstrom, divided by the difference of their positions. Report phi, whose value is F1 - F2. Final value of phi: -1.3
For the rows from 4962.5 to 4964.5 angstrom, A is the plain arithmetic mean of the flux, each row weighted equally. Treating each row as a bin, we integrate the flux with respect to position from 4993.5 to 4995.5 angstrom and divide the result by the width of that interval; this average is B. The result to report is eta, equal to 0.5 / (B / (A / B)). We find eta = 0.0175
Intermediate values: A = 24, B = 26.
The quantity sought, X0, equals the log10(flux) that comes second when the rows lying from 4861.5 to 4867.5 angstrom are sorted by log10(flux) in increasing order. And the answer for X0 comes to 1.33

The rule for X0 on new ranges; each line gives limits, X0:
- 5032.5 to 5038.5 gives 1.28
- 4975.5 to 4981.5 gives 1.34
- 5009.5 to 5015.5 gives 1.34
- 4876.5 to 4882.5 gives 1.30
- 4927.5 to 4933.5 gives 1.34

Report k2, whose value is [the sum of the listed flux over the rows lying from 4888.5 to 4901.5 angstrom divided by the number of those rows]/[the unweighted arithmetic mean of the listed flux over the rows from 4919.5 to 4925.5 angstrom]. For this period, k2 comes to 0.98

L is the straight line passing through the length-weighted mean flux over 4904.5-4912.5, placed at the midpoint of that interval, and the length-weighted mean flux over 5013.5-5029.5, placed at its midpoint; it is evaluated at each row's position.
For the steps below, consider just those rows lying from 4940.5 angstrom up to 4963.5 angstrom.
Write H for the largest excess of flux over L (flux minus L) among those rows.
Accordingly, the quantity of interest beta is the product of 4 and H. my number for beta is 22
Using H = 6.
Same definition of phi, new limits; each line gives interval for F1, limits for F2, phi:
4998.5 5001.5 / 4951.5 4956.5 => -0.6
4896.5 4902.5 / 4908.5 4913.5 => 3.9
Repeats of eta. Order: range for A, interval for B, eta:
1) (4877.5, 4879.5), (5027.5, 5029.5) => 0.0186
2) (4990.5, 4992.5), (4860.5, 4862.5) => 0.0041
